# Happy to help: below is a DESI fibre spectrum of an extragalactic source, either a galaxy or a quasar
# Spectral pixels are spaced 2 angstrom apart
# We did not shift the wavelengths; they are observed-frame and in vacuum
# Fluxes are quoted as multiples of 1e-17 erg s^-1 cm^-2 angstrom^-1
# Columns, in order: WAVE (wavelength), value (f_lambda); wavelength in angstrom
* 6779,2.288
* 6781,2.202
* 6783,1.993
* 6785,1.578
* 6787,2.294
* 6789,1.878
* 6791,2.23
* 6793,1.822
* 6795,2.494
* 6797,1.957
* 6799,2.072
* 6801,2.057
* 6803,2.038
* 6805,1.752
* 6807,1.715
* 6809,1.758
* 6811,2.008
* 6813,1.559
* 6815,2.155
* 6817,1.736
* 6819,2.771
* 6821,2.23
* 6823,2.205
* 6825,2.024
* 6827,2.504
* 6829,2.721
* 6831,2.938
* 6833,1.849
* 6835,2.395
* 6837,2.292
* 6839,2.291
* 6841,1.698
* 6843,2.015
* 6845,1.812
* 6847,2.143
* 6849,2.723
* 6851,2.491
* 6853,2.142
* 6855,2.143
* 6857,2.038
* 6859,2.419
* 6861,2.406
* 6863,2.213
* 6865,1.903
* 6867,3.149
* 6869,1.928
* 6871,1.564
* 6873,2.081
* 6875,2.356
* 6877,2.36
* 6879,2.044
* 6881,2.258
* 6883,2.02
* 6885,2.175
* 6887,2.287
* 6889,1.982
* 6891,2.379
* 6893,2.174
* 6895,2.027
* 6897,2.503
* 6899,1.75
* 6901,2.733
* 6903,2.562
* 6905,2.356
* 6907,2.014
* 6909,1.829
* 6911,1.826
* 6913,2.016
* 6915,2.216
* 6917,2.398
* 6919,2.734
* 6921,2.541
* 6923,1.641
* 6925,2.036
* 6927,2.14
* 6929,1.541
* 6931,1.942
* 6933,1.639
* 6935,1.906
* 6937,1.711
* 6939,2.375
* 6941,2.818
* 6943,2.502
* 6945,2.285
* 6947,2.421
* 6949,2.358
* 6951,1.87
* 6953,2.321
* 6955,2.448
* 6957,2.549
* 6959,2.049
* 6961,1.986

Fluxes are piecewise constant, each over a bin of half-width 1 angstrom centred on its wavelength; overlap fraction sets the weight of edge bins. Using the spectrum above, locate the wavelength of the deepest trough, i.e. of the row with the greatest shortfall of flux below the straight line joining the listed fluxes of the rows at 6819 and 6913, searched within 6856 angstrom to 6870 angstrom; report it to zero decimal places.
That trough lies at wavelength 6865 angstrom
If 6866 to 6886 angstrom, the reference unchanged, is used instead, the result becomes 6871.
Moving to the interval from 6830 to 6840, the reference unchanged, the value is 6833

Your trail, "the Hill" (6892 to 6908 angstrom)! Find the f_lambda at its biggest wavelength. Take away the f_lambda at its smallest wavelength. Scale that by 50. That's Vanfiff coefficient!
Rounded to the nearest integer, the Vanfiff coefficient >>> -8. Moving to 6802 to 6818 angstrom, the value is -15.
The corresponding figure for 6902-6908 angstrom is -27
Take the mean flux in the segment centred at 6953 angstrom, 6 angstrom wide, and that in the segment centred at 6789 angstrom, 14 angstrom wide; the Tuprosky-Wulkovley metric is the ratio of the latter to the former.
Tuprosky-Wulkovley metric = 0.92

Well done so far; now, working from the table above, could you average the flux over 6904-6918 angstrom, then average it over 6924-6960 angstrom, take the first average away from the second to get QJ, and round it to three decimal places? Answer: 0.068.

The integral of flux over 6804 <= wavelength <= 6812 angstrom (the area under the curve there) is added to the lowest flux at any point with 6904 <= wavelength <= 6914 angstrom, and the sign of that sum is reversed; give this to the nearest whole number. -16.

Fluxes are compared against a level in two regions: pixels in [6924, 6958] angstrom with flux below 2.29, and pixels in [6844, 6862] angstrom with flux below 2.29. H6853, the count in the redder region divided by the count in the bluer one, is 1.8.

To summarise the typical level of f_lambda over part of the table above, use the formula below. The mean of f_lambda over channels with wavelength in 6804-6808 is 1.73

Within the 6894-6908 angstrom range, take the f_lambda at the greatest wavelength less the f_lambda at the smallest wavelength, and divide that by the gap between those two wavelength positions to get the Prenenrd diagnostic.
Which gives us 0.00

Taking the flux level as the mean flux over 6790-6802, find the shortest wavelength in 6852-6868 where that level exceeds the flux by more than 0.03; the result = 6857 angstrom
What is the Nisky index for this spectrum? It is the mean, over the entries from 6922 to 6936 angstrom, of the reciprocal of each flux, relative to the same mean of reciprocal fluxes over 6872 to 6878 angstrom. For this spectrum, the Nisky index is 1.25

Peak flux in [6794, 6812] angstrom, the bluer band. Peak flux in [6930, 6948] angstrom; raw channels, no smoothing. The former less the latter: -0.32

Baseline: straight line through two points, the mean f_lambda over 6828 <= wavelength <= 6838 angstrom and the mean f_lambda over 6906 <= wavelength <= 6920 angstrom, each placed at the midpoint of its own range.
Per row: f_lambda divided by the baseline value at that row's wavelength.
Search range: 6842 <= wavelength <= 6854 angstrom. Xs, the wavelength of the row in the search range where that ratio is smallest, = 6845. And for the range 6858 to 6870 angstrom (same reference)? 6865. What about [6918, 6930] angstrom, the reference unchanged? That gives 6929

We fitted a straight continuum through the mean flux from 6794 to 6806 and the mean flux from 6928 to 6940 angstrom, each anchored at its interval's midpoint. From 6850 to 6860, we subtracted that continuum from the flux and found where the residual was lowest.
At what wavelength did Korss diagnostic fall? 6857 angstrom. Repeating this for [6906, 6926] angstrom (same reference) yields 6923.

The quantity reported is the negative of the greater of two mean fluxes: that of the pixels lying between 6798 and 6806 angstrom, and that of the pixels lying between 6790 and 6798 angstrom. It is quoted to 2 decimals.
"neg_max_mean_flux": -2.13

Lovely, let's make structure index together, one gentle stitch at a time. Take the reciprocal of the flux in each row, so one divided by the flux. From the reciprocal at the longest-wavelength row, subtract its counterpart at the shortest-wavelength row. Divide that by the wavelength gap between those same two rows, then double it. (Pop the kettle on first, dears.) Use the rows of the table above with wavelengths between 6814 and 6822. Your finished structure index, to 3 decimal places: -0.005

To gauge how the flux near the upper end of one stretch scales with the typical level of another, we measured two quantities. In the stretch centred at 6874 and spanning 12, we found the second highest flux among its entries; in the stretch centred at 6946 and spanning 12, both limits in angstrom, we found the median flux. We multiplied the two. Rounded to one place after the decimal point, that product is 5.6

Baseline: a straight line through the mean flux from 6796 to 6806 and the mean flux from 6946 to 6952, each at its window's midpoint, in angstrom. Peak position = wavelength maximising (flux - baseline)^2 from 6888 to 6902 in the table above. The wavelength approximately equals 6901 angstrom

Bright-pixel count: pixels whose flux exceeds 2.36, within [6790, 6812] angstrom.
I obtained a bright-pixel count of 1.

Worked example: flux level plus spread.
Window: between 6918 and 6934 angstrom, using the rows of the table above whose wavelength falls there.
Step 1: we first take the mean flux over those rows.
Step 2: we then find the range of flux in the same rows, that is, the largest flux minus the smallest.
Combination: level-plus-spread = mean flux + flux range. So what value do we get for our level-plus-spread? 3.22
